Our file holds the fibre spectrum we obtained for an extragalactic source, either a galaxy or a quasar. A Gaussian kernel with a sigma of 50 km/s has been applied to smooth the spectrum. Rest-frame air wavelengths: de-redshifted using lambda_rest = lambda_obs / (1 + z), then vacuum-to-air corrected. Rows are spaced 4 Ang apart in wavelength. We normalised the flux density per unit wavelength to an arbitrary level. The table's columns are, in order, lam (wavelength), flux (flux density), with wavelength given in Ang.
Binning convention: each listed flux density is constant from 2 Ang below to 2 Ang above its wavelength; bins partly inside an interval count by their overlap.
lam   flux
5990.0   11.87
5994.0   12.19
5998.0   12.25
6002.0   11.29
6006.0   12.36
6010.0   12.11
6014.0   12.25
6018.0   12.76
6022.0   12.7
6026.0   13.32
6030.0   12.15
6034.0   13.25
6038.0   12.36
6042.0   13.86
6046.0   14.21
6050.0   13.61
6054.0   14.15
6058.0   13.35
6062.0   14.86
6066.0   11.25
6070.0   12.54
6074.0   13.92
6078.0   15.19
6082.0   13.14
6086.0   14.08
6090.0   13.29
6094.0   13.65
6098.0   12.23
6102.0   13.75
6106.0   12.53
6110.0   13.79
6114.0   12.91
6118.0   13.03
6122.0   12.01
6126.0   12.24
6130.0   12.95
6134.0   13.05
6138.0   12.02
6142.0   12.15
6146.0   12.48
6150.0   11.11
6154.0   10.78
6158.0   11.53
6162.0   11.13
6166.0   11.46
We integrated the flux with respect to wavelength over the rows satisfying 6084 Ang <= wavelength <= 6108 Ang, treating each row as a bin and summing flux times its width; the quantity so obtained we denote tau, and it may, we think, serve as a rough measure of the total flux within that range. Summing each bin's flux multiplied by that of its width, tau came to 318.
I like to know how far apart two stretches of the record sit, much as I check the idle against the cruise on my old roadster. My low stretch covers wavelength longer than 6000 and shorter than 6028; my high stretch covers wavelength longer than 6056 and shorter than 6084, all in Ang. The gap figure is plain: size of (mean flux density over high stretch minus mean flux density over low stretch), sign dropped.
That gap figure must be 1.1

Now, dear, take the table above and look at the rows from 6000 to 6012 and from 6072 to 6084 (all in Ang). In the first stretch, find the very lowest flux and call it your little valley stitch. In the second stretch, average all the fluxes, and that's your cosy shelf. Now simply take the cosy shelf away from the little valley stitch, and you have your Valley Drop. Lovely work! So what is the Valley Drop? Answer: -2.8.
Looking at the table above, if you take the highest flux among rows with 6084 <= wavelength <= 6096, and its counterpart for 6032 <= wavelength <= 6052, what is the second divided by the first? 1.01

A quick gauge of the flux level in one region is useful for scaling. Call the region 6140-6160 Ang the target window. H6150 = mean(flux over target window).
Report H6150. 11.6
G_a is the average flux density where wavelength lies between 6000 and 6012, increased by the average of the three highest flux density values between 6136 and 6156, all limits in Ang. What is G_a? 24.1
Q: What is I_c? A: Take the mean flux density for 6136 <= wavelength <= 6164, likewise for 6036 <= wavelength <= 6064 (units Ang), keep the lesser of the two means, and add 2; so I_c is 13.6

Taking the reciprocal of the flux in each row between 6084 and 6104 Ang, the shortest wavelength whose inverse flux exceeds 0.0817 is 6098.0 Ang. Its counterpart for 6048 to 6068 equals 6066.0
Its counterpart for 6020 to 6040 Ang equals 6030.0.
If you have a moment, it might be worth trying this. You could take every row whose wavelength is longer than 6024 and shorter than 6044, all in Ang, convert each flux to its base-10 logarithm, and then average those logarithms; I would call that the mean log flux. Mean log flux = 1.113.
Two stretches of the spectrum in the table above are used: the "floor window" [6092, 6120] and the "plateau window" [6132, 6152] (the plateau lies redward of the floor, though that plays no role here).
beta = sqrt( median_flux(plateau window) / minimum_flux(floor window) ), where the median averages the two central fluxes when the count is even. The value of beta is 1.00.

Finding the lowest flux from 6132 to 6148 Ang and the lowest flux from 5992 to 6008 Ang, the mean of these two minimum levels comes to 11.7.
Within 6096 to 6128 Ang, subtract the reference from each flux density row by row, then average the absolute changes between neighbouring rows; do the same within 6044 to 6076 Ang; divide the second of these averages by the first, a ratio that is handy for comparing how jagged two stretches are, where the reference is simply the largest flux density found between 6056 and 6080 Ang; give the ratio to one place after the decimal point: 1.6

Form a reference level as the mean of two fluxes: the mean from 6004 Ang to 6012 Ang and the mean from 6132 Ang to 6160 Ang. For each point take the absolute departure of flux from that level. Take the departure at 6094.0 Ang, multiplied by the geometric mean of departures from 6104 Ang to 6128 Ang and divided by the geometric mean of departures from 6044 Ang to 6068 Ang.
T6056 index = 0.41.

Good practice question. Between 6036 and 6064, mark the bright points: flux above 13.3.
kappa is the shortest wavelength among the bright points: 6042.0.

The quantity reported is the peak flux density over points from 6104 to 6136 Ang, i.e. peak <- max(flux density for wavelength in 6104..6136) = 13.79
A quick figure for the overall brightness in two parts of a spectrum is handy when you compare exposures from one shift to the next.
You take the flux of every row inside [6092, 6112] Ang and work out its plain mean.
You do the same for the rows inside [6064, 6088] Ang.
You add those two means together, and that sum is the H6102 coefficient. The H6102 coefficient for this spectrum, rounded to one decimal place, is 26.5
